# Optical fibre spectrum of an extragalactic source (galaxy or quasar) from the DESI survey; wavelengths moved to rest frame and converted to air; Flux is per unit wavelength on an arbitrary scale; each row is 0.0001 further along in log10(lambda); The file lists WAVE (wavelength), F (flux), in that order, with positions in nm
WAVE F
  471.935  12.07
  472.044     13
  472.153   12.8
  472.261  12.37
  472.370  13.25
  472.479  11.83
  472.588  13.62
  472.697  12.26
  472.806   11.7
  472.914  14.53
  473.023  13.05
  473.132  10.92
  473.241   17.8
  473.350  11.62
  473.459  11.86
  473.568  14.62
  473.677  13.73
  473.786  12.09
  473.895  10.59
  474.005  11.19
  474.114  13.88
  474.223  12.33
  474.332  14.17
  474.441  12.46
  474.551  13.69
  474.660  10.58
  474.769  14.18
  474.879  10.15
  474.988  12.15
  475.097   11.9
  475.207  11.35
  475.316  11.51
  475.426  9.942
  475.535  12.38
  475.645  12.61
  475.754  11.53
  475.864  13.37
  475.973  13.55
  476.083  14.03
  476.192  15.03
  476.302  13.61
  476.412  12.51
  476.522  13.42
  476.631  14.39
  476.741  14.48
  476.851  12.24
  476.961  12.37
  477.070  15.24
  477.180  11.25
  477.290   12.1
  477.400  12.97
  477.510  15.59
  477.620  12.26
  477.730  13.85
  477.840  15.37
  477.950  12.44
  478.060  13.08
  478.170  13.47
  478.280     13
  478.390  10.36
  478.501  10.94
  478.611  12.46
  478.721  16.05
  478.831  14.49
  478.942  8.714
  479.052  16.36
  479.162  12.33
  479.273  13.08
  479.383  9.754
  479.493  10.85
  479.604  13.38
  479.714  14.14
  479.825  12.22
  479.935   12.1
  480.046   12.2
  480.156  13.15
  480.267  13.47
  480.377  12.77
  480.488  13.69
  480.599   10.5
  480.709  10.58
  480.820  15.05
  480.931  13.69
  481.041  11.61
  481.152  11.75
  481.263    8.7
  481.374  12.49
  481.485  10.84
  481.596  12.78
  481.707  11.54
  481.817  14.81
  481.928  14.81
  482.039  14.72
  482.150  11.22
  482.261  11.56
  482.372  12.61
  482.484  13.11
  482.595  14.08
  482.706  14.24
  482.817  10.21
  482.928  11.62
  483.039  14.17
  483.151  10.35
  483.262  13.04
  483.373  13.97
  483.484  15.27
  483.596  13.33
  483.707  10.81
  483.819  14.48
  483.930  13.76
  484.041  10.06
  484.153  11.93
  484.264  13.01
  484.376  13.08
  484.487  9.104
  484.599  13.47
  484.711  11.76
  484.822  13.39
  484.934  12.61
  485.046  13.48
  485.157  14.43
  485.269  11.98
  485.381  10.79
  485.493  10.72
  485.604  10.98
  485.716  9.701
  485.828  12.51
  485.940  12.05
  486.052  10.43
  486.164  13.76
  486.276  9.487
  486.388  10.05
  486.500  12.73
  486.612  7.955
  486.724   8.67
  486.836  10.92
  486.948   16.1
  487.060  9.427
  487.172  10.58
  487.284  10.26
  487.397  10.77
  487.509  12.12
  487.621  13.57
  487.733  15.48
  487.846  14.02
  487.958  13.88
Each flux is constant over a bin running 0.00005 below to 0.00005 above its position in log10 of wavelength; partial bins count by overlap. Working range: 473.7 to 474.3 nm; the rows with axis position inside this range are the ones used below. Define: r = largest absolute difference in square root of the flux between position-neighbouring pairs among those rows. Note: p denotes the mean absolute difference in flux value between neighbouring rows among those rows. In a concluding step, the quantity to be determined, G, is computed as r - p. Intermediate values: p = 1.6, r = 0.38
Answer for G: -1.20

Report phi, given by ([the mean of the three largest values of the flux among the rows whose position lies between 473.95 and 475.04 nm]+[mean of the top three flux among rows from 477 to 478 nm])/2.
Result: 14.7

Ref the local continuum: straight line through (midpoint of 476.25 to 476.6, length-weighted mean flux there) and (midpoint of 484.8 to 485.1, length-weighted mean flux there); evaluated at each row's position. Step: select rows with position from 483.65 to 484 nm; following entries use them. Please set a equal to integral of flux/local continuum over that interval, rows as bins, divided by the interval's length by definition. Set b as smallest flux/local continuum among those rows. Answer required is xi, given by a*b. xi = 0.81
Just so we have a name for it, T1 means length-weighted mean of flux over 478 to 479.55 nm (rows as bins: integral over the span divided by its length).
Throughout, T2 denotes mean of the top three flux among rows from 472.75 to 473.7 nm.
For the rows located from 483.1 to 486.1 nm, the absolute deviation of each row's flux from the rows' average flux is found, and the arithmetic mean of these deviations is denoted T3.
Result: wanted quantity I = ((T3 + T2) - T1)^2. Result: 20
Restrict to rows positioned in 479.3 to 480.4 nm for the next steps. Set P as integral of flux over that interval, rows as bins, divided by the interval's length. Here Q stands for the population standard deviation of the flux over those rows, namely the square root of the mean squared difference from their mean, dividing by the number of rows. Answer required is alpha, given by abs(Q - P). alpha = 11.2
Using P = 12.4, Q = 1.2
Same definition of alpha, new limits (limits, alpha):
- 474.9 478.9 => 11.5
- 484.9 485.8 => 10.4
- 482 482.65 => 11.6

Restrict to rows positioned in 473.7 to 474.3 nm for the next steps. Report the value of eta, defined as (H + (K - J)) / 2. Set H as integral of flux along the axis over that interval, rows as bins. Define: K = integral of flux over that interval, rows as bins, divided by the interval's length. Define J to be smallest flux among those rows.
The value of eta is 4.5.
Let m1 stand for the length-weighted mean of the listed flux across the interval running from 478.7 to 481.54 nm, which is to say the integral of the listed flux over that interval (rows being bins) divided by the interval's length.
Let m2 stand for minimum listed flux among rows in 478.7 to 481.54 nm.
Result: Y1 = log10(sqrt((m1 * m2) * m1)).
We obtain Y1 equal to 1.56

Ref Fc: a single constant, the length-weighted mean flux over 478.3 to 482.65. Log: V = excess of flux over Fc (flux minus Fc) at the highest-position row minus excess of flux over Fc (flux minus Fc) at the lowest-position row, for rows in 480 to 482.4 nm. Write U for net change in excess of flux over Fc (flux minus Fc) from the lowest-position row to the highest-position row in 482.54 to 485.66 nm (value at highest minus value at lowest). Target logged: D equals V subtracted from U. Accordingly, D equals -3.5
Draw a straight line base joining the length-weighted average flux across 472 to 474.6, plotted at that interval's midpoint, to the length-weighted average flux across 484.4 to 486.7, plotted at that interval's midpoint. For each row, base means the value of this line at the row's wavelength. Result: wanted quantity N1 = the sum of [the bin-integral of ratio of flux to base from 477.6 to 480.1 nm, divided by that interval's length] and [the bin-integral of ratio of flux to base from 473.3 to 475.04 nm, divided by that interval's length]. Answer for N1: 2.01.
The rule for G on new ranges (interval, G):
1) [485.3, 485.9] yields -0.68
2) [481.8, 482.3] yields -0.50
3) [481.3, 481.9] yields -1.57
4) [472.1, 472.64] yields -0.88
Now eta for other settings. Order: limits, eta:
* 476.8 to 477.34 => 4.1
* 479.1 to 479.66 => 4.4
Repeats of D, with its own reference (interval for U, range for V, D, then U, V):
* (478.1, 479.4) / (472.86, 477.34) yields -1.3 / -3.7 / -2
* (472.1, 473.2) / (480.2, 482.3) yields 0.0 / -1.9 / -2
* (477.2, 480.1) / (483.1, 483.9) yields -4.0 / 0.1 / 4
